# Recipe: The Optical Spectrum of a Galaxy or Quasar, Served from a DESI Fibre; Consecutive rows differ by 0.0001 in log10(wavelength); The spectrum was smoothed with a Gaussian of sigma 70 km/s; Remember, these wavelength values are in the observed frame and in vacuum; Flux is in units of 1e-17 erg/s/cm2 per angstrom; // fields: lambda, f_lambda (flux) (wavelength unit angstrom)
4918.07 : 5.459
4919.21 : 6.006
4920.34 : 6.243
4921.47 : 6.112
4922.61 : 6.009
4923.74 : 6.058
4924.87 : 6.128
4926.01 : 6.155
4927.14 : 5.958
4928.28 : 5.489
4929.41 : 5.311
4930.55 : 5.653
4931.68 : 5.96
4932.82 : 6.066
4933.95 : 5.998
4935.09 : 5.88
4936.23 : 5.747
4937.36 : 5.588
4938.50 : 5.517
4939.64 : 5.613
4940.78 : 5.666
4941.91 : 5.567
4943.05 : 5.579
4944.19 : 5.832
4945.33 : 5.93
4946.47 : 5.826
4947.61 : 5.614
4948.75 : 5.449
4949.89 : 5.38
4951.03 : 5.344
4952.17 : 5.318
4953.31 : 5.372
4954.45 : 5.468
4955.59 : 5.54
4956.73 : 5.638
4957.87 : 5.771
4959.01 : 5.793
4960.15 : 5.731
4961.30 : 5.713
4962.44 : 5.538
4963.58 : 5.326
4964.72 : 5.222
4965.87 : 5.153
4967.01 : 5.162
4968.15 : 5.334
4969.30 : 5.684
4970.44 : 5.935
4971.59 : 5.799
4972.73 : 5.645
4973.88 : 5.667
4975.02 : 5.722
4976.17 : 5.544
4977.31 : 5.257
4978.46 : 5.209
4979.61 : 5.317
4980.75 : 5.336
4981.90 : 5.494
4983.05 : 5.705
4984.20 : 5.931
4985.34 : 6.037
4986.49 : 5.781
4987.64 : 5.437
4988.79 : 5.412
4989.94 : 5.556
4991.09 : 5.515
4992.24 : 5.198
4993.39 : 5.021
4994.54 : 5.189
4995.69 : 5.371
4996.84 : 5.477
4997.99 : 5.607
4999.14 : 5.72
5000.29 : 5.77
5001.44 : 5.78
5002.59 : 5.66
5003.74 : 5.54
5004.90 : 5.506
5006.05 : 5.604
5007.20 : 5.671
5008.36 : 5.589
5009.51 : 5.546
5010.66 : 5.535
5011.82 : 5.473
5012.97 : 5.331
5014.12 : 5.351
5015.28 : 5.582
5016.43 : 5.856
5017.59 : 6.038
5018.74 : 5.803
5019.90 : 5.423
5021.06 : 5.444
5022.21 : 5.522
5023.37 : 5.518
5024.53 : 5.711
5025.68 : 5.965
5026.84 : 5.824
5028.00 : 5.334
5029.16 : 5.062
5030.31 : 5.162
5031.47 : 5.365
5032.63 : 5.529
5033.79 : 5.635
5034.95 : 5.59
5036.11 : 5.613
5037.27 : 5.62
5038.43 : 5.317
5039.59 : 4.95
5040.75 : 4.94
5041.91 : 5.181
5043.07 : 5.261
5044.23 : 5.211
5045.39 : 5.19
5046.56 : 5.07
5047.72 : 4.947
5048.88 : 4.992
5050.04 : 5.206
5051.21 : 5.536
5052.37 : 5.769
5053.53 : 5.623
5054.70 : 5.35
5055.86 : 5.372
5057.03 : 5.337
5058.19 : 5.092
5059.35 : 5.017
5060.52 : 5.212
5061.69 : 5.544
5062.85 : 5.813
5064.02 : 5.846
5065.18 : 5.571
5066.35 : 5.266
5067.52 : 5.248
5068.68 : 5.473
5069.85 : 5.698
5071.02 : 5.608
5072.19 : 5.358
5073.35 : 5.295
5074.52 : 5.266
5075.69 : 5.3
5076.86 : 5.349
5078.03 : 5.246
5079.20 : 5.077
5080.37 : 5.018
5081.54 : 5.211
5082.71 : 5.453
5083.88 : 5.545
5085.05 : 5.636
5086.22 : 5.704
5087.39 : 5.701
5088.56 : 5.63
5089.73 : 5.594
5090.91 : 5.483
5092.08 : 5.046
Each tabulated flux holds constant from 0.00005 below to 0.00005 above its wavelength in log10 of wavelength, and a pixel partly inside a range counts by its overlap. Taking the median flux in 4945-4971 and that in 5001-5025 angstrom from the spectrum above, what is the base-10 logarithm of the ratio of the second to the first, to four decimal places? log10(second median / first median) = 0.0006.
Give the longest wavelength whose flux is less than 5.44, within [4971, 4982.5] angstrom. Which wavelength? 4980.75 angstrom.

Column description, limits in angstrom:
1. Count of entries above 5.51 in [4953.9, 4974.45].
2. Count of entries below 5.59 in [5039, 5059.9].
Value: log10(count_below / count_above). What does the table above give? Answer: 0.12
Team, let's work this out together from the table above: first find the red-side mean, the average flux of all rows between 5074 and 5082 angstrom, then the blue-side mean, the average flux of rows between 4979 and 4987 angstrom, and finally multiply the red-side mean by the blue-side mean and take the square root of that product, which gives 5.43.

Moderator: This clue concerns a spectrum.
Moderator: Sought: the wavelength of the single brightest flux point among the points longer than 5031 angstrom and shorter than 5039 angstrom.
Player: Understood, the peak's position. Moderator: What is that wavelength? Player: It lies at 5033.79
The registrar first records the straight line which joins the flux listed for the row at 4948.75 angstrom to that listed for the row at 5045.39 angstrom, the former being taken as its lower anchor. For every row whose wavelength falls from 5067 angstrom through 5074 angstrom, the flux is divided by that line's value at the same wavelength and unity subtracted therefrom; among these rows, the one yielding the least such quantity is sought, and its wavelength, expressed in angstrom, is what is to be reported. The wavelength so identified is 5067.52 angstrom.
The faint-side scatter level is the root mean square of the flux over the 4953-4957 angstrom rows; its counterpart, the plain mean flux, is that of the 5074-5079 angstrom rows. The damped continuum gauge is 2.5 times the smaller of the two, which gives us 13.2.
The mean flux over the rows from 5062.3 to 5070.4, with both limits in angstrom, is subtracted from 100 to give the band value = 94.4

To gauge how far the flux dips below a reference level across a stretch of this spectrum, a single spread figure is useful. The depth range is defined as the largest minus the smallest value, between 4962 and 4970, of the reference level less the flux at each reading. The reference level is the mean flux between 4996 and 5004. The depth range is 0.53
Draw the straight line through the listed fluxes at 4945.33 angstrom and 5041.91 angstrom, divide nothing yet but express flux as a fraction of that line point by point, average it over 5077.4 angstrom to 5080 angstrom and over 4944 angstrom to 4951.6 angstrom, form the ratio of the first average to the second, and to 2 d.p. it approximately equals 1.11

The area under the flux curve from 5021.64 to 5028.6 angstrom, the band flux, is 39.2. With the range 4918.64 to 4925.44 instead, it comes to 41.4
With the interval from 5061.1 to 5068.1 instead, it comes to 38.8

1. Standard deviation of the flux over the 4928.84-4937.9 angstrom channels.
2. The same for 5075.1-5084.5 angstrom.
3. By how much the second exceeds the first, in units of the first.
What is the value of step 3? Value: -0.3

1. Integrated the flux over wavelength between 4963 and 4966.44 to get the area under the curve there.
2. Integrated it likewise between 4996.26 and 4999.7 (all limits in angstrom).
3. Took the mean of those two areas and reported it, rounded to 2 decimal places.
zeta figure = 18.64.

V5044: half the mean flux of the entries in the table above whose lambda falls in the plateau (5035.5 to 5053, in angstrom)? 2.63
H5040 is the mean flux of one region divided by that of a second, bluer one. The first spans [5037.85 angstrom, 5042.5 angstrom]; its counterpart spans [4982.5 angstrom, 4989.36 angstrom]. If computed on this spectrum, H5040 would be 0.892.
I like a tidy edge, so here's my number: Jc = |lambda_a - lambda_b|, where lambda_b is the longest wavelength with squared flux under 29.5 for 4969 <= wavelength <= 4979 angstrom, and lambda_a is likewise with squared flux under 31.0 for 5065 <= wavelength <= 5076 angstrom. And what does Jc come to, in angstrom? 97.2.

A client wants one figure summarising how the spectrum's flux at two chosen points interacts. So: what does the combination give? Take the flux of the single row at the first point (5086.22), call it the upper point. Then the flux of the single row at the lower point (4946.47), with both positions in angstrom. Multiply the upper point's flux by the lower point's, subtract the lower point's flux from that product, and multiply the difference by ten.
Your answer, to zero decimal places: 274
